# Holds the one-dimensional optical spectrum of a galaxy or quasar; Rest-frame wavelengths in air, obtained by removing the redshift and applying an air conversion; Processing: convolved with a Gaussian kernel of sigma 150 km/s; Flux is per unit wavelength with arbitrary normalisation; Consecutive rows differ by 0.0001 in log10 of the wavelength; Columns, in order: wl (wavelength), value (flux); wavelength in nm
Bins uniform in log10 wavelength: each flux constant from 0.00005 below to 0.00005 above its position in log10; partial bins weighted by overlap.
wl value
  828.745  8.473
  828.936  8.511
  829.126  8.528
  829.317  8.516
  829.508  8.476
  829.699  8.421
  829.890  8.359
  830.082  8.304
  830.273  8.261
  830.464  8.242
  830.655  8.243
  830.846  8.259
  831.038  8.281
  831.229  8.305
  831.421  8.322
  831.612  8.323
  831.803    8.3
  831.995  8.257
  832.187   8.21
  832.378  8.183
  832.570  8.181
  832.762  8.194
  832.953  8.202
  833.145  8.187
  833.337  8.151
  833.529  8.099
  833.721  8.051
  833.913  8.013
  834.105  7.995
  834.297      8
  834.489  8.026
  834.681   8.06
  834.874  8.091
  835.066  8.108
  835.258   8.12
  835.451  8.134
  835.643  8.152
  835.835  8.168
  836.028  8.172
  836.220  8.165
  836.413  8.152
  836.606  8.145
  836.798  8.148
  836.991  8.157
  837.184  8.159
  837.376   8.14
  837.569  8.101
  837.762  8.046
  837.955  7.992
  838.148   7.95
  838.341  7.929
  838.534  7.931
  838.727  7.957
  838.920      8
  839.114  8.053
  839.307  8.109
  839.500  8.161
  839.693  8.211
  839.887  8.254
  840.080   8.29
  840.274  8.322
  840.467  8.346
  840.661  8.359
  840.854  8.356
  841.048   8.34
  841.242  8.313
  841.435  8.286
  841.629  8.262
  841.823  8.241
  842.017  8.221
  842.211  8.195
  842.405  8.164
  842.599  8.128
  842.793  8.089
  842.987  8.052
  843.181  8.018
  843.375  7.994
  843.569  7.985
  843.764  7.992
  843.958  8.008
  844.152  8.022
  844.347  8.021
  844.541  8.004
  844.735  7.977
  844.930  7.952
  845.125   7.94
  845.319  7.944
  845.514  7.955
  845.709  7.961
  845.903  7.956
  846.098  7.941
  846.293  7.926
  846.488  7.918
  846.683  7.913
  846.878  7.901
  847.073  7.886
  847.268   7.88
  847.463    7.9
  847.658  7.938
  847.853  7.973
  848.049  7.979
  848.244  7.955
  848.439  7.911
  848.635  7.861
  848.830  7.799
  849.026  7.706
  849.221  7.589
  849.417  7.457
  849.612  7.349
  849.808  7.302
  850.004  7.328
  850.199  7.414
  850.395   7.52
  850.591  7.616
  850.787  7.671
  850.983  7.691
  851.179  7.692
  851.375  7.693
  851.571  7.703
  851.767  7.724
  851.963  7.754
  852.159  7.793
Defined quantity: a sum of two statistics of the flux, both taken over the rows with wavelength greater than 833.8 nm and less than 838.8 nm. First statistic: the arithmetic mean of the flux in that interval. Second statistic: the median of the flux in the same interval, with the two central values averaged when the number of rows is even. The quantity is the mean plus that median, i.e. 16.2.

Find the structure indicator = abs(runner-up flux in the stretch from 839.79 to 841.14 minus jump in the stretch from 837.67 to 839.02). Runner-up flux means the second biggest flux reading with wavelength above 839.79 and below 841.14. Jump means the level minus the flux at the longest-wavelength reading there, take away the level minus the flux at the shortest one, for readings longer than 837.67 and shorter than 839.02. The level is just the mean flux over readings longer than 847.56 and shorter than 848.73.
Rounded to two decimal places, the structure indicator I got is 8.31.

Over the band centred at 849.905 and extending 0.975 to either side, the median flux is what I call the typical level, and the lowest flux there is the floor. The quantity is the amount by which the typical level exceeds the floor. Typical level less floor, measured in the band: 0.19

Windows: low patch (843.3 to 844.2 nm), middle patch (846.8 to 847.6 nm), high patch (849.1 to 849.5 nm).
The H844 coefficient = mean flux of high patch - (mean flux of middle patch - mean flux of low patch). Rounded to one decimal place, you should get 7.6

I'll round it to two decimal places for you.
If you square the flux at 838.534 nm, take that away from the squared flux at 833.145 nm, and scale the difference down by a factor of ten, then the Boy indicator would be 0.41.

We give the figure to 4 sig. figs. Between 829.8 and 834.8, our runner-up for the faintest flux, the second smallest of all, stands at 8.000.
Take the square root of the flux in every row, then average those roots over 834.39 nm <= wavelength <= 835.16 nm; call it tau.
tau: 2.84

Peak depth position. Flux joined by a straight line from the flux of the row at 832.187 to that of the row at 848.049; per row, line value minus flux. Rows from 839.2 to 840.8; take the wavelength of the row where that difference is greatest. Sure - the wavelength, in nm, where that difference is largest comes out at 839.307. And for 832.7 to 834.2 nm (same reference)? 834.105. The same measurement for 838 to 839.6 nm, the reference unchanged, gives 838.341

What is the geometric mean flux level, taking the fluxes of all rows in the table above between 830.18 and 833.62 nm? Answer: 8.23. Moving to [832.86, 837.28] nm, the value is 8.12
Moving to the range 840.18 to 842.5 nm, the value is 8.28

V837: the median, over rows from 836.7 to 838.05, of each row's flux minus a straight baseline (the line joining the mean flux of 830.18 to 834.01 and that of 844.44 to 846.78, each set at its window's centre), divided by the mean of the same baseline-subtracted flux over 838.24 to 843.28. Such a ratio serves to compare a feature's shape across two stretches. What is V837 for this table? 0.20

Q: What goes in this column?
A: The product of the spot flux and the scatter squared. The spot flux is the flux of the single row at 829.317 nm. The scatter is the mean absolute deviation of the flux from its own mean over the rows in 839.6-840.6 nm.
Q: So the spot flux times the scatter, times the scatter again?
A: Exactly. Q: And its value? 0.015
